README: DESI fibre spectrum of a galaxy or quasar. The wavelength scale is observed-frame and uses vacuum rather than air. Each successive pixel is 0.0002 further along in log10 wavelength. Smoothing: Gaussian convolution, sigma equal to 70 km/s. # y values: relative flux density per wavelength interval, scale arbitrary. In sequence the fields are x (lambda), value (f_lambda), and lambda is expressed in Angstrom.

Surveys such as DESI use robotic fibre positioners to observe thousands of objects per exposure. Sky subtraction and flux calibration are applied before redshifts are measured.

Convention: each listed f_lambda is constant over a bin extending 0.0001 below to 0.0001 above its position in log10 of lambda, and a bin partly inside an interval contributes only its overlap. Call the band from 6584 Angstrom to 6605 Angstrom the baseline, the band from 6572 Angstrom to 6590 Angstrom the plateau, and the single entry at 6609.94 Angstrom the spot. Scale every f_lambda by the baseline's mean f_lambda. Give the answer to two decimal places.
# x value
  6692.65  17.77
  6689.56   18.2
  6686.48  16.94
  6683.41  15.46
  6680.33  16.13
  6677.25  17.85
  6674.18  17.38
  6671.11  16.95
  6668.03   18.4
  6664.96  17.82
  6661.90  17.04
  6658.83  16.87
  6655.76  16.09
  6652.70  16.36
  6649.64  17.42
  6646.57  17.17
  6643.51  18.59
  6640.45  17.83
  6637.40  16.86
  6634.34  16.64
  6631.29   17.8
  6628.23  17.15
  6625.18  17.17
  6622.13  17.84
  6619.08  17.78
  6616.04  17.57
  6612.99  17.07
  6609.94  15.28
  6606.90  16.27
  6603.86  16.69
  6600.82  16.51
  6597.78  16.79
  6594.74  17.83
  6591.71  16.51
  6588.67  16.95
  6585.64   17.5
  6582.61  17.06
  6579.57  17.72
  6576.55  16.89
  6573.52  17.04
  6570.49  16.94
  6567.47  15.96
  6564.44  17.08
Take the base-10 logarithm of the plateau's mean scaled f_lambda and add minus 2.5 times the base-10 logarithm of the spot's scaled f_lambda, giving 0.12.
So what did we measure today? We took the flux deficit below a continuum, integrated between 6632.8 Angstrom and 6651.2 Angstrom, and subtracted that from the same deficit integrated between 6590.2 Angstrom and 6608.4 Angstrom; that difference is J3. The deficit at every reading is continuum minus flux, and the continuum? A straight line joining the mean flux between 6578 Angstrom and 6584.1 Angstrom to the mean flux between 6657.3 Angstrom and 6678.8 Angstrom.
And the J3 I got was 11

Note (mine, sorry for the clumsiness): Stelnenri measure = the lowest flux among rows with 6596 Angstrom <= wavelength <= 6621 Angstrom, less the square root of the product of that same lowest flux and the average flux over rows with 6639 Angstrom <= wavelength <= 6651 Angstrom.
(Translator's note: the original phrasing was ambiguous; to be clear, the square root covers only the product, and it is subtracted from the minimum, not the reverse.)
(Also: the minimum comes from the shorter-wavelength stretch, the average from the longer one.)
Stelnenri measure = -1.2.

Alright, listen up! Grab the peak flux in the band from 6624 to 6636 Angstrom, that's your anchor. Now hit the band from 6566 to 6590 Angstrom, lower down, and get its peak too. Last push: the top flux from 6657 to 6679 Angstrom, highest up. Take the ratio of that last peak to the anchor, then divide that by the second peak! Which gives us 0.0583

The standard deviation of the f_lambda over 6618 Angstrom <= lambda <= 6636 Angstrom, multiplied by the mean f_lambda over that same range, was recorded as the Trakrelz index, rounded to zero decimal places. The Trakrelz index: 8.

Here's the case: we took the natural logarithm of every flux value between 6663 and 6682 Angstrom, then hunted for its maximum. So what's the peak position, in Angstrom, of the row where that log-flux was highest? 6668.03 Angstrom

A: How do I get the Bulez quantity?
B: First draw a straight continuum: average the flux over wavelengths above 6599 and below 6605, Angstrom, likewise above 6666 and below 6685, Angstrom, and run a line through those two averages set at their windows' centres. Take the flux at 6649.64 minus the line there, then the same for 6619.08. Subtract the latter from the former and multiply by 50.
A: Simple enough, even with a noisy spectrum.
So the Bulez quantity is -27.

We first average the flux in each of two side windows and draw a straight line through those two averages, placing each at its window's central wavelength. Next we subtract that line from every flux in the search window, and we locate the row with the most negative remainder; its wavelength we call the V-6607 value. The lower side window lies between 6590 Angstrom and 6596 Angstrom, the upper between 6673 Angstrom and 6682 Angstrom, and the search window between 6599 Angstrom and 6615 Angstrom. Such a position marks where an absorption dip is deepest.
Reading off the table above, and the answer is 6609.94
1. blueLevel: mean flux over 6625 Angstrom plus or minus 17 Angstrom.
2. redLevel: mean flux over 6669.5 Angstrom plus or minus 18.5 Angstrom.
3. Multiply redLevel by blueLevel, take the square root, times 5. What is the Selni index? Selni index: 85.3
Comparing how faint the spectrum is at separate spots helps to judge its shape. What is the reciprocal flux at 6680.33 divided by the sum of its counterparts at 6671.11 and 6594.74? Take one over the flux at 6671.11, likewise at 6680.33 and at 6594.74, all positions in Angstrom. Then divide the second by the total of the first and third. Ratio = 0.54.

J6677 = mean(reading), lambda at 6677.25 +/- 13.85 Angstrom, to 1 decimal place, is 17.2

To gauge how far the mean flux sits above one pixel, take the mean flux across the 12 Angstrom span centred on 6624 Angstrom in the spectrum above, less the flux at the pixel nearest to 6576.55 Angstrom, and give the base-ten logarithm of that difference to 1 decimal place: -0.2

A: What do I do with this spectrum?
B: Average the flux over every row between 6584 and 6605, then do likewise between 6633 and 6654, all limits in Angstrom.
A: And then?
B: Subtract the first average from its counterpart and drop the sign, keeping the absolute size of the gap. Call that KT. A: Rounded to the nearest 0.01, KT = 0.30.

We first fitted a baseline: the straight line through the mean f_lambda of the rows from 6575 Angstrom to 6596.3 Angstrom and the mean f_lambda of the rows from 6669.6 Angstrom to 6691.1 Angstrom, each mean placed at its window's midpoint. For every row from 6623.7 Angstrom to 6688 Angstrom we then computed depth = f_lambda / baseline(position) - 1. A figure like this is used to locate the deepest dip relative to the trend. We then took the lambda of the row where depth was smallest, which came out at 6683.41 Angstrom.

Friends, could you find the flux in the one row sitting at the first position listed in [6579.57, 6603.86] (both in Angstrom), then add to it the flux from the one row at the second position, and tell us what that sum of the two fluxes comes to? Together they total 34.4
